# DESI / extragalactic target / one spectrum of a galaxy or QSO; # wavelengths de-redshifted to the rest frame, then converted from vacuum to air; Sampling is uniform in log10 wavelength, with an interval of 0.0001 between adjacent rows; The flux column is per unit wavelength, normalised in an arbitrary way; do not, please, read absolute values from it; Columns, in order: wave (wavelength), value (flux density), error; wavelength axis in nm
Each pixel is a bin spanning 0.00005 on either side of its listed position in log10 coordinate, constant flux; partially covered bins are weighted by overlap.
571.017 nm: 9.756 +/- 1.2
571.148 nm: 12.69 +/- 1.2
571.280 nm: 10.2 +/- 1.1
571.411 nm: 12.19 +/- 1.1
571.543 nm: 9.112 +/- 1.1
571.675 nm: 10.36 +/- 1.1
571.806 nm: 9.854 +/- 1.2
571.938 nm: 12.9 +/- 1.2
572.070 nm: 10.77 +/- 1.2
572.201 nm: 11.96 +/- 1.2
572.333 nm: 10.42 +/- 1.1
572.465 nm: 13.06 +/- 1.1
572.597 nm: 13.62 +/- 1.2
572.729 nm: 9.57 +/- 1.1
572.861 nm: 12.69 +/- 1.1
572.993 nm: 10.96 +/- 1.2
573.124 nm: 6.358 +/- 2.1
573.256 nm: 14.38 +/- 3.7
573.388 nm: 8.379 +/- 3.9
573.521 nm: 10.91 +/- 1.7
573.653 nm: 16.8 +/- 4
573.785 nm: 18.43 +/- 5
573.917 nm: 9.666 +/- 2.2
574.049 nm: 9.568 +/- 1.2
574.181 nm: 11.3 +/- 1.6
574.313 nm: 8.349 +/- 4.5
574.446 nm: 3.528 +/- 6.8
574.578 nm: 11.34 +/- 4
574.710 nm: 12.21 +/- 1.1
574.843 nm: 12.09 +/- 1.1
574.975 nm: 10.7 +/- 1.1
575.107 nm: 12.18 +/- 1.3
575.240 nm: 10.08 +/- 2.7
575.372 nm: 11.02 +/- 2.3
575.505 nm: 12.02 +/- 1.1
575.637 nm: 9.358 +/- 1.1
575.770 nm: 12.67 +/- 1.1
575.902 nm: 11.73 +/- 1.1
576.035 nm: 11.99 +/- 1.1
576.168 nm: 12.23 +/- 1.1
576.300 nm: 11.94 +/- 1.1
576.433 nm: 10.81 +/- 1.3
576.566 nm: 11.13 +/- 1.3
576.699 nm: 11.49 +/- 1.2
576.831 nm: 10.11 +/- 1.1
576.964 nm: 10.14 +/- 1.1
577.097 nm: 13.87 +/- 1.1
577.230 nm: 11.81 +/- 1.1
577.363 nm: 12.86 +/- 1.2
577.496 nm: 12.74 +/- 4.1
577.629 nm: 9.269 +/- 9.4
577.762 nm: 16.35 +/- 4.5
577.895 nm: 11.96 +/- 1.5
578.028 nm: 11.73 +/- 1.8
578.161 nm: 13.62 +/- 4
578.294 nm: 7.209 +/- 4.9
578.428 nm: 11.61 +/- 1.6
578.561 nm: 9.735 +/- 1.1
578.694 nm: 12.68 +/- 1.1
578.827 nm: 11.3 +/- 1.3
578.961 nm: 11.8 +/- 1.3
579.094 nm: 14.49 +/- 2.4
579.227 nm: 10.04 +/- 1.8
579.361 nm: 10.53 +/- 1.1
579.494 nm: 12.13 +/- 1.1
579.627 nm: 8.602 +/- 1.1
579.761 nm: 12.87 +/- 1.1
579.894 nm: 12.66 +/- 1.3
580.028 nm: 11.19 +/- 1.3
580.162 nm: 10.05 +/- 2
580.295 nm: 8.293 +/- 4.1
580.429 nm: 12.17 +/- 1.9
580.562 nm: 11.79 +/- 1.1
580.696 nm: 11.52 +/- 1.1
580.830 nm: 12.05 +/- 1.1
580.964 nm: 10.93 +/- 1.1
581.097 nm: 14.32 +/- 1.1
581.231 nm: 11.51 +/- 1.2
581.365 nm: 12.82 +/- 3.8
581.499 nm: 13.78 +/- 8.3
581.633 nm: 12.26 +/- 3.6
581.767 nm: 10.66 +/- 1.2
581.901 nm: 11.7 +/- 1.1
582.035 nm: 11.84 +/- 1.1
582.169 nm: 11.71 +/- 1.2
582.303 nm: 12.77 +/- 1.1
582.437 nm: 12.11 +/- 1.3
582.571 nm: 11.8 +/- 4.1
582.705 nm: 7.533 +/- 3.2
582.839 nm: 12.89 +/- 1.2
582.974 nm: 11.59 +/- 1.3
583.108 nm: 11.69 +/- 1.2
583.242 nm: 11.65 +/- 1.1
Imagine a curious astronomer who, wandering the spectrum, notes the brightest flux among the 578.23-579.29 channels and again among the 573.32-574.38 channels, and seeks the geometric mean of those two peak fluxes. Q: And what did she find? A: 16.3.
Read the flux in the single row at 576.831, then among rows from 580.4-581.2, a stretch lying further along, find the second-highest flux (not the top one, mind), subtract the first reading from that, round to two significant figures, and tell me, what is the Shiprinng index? 2.1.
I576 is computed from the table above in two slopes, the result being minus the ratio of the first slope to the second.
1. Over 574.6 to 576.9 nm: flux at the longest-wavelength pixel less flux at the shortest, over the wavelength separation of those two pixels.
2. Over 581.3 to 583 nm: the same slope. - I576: -1.3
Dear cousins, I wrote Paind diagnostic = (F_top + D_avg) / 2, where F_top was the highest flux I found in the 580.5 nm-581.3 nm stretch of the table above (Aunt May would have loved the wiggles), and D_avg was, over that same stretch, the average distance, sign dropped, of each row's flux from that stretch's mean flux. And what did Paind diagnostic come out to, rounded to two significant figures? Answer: 7.5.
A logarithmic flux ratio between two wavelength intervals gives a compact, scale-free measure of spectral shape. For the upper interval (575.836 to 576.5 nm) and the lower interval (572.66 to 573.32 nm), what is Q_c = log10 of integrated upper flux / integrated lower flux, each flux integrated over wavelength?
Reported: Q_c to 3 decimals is 0.039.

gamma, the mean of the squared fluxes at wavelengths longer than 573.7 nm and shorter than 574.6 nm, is 123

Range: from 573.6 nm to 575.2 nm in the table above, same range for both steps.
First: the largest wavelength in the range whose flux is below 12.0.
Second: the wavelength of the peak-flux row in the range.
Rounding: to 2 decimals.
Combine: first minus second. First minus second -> 1.19 nm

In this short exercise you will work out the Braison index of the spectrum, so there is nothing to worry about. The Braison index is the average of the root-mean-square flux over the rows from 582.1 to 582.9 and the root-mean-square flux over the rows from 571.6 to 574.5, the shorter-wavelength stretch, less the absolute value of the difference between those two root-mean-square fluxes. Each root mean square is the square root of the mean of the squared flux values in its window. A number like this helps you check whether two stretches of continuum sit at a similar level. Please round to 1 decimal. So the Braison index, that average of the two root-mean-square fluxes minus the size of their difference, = 11.5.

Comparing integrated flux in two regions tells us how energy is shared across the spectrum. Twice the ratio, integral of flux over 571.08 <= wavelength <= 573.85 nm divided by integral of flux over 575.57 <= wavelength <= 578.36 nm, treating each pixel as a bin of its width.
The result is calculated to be 1.99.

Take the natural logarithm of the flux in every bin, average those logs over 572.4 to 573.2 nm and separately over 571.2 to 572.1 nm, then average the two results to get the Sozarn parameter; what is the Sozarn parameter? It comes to 2.37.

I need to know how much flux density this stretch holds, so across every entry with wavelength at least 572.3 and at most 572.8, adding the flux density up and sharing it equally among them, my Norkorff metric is 11.7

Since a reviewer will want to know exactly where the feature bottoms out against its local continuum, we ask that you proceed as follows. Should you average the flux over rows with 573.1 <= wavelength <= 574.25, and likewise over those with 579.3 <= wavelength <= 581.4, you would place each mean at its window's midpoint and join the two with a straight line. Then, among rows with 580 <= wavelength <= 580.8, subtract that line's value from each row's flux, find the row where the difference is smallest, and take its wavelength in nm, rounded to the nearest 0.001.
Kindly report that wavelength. 580.295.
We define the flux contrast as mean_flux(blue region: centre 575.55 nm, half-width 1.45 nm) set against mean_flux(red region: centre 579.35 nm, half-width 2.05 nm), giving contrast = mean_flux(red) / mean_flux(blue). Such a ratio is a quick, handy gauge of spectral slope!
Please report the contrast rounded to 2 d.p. 1.07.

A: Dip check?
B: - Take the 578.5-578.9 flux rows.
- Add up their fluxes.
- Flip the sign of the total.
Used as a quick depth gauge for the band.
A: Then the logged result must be -33.7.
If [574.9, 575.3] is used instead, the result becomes -33.0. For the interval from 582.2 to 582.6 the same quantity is -36.7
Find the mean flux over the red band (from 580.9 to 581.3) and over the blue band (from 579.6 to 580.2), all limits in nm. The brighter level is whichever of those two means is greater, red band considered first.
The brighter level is 12.3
